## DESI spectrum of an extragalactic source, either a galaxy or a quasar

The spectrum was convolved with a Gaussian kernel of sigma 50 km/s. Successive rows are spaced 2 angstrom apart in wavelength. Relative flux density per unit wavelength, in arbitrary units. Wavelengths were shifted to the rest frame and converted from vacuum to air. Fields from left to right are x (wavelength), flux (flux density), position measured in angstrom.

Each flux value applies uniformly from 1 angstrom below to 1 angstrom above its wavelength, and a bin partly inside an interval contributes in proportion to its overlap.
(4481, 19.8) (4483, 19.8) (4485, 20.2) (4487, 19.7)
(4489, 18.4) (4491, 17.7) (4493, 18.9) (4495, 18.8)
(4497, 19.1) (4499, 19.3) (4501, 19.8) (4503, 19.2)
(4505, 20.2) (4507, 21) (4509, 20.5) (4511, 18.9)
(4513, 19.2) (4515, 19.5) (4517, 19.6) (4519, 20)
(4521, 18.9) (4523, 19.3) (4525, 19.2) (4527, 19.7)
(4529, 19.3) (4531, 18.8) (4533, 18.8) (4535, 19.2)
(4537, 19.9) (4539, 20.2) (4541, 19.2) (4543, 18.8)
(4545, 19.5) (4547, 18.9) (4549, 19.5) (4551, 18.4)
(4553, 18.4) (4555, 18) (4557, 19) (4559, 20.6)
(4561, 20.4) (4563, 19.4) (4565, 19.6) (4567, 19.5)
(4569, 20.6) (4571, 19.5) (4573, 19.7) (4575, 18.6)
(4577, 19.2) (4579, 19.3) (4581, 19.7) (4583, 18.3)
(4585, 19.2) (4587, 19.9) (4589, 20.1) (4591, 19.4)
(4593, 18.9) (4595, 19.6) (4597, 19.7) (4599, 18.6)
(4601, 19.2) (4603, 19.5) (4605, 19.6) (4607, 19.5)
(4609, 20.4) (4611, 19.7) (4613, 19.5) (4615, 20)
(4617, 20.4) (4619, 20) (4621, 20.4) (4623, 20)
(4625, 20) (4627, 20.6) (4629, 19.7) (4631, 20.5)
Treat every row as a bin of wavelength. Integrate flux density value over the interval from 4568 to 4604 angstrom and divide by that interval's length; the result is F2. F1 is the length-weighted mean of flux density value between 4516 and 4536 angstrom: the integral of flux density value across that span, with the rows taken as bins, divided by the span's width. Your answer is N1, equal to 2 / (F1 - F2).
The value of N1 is -18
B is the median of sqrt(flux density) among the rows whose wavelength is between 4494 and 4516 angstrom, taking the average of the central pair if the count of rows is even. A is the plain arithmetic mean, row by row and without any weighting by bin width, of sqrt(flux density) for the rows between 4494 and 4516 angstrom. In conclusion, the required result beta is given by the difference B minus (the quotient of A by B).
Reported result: 3.39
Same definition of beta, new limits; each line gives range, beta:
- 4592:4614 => 3.42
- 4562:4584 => 3.42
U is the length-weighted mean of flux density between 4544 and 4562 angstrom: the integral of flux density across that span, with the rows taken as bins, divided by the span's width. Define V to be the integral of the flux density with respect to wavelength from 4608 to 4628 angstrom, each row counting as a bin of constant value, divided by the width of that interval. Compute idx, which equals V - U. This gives 0.91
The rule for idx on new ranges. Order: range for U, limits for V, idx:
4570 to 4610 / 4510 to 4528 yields -0.03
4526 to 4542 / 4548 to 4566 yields -0.13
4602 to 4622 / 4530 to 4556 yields -0.85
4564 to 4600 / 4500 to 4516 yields 0.38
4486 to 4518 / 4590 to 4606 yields -0.05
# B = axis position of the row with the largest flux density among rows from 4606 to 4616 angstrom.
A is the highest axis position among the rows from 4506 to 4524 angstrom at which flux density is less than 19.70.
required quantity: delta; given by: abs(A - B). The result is 86 angstrom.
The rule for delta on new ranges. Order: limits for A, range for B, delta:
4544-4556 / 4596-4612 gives 54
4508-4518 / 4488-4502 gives 16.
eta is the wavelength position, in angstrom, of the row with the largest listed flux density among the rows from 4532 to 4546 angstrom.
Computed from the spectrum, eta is 4539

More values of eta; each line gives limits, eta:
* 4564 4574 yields 4569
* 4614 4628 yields 4627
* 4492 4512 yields 4507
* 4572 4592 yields 4589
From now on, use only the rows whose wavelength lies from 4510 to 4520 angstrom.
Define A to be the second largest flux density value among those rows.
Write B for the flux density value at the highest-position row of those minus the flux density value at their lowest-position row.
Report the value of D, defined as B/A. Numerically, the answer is 0.056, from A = 19.6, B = 1.1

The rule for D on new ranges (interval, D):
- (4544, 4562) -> 0.044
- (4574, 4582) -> 0.057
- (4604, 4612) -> 0.005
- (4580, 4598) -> 0.000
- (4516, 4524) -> -0.015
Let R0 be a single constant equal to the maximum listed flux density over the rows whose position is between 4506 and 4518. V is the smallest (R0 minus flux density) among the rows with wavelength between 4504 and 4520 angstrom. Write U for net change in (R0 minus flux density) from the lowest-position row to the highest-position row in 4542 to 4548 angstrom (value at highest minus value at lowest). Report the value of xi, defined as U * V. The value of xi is 0.00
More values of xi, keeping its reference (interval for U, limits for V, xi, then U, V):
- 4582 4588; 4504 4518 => 0.00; -1.60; 0.0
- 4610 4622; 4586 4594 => -0.63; -0.70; 0.9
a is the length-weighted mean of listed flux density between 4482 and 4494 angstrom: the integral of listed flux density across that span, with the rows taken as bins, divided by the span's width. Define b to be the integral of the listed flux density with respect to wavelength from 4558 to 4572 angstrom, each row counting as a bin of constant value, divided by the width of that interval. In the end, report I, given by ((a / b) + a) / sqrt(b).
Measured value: 4.50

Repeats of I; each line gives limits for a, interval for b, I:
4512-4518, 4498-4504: 4.64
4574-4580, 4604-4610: 4.49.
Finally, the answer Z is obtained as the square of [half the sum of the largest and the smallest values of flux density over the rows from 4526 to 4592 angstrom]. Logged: 372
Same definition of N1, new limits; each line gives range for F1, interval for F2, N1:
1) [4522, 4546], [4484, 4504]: 9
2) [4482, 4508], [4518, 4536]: 14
